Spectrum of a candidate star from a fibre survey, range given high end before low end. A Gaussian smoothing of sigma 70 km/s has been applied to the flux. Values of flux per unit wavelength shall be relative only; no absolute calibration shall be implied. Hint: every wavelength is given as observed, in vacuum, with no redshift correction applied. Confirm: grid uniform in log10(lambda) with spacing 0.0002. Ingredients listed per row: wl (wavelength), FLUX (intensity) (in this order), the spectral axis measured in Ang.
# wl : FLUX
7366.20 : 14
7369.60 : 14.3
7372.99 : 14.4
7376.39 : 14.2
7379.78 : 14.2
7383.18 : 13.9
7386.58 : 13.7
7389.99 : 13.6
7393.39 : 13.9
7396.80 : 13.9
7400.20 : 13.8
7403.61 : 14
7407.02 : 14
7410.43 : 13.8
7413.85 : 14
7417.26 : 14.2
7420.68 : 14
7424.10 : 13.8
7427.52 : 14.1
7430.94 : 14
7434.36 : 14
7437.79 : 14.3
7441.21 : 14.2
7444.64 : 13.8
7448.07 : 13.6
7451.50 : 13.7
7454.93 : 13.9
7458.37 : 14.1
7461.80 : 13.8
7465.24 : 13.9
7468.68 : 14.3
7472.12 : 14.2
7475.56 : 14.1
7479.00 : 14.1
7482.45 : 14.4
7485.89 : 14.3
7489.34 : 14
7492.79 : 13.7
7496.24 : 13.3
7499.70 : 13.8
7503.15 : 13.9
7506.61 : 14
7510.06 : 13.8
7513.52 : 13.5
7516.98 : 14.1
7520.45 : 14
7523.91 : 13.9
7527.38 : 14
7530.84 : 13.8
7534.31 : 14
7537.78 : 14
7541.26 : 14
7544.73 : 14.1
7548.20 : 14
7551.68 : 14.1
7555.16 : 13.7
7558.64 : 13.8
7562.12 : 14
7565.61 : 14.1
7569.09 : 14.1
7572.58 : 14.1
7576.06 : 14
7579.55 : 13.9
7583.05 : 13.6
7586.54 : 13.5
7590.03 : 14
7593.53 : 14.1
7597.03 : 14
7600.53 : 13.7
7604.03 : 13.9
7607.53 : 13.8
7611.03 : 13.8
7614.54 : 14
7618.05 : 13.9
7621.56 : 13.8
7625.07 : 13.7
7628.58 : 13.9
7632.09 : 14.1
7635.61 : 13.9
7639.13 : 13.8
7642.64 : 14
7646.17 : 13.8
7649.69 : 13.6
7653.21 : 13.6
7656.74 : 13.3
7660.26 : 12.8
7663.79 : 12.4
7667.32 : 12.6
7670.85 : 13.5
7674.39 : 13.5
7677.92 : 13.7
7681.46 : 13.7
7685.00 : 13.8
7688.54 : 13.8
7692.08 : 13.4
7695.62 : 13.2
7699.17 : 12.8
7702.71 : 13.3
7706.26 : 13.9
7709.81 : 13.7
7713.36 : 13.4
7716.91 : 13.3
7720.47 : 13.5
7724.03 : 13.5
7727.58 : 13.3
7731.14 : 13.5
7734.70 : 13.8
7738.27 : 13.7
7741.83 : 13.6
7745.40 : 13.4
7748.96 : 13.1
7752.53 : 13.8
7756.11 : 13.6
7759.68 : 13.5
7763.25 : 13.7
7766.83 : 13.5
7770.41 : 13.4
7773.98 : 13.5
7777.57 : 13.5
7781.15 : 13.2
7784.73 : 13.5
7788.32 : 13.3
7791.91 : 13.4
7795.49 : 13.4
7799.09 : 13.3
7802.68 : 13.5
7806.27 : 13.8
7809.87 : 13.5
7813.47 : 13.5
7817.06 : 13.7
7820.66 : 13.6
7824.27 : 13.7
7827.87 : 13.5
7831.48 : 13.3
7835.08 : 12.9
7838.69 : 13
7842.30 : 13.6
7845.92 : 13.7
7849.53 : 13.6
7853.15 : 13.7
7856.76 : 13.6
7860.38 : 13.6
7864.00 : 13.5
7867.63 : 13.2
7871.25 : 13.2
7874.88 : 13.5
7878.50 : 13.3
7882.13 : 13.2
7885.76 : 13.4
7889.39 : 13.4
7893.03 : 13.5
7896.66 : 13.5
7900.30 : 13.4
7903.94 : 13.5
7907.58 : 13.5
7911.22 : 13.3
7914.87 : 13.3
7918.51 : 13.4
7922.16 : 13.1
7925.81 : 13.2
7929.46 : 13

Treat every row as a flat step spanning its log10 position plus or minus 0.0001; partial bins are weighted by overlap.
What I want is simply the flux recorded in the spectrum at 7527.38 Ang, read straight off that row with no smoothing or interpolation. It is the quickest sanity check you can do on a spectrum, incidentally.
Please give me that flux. 14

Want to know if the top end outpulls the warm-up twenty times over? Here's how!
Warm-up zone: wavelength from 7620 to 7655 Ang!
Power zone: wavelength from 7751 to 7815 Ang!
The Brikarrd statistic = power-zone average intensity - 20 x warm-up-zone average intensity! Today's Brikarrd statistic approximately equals -263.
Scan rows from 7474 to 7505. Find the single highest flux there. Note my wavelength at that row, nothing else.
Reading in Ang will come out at 7482.45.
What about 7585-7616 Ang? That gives 7593.53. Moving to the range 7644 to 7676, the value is 7646.17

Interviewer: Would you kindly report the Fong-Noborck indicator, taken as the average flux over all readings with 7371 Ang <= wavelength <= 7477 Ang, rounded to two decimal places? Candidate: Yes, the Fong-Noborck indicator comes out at 13.98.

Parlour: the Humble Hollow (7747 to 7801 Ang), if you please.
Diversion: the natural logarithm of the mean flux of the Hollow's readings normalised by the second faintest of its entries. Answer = 0.0185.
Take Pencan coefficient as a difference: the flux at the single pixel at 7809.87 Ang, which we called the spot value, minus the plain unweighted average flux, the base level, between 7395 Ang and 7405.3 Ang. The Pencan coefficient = -0.4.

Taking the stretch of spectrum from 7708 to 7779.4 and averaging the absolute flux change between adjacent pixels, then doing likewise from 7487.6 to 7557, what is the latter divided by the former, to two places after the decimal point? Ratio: 1.08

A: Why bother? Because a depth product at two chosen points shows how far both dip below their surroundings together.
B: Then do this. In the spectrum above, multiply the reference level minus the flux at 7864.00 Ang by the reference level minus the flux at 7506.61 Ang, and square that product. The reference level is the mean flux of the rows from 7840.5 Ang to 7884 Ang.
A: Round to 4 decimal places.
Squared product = 0.0002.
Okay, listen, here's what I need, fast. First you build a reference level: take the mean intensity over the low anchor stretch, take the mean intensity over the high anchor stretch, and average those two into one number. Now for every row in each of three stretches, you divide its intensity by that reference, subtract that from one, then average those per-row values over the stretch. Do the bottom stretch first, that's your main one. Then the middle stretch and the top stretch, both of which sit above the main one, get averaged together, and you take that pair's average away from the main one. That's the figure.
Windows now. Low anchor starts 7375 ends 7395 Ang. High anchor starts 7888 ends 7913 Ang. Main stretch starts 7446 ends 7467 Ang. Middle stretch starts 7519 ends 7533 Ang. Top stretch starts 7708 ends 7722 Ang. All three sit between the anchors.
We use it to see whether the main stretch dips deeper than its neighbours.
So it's -0.010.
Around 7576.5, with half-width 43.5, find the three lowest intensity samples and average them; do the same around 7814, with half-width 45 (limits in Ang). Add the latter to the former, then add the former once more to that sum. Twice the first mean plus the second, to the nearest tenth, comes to 40.2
